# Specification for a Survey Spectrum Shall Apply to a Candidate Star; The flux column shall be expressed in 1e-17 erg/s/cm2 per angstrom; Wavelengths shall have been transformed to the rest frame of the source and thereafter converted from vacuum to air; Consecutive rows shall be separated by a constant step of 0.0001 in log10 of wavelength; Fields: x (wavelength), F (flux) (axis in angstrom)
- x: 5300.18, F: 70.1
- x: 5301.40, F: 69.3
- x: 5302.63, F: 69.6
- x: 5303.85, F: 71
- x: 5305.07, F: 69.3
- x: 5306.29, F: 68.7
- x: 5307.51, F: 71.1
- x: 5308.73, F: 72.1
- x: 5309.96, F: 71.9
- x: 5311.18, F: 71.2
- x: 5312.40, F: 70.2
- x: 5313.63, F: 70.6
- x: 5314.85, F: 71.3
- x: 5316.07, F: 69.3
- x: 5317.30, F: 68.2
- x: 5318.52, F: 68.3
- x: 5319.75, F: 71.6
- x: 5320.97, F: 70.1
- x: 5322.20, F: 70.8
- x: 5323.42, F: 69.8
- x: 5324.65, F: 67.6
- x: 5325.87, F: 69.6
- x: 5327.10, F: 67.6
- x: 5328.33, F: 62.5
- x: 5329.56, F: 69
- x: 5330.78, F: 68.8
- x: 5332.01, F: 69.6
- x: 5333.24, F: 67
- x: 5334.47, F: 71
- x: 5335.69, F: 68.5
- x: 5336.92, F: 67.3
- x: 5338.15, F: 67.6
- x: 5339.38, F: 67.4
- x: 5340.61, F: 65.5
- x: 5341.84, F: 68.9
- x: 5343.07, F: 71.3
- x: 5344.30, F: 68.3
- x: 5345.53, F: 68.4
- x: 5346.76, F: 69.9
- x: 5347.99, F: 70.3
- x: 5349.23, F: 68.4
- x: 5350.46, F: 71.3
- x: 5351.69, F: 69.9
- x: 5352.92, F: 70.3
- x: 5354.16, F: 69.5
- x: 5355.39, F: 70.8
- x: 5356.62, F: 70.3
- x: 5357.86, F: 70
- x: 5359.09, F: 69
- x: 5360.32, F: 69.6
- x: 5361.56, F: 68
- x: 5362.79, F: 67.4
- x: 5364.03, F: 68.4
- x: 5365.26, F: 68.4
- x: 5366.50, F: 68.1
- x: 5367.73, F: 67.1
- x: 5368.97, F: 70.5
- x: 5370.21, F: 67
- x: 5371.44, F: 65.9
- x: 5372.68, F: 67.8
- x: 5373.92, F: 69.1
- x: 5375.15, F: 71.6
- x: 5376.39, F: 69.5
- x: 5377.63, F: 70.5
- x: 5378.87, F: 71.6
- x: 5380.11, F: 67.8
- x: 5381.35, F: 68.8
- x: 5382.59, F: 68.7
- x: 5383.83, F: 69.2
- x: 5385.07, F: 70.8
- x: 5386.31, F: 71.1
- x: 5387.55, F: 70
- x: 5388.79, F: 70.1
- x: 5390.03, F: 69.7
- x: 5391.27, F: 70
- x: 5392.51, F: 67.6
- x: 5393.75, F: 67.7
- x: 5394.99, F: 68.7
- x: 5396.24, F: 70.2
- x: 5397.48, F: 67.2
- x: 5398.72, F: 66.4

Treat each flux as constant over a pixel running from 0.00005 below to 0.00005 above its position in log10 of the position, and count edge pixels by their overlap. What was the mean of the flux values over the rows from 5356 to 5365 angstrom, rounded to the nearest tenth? 69.0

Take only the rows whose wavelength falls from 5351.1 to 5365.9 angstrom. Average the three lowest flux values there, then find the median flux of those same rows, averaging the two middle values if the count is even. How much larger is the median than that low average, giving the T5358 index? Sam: 1.6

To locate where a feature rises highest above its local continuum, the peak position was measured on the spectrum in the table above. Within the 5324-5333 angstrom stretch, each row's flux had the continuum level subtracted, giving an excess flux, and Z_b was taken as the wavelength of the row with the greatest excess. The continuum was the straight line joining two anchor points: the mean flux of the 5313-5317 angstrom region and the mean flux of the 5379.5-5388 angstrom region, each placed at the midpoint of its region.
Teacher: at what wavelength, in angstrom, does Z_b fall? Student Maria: 5332.01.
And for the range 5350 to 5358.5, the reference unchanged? 5350.46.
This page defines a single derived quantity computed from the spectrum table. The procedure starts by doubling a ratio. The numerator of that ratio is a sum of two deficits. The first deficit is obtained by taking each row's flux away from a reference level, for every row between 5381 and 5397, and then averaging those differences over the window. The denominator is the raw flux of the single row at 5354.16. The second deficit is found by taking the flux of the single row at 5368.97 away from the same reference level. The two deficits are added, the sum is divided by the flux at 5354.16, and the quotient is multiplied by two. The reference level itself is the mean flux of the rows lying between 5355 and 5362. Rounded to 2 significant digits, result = -0.020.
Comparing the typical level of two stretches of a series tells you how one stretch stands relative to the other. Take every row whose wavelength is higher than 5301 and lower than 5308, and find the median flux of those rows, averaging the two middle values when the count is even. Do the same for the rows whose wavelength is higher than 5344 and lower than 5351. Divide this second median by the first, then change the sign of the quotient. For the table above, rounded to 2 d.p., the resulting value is -1.00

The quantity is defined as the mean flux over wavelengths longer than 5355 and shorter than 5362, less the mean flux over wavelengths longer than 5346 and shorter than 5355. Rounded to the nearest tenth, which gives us -0.3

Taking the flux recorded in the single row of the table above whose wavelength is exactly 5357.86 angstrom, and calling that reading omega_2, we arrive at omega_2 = 70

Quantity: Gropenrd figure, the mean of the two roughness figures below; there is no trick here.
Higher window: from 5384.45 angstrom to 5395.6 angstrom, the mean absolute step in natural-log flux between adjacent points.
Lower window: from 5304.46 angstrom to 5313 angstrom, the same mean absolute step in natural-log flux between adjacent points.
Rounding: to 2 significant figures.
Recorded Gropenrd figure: 0.012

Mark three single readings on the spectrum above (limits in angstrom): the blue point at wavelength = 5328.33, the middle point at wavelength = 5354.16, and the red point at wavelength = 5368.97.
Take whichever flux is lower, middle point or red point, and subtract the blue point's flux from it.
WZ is 7.0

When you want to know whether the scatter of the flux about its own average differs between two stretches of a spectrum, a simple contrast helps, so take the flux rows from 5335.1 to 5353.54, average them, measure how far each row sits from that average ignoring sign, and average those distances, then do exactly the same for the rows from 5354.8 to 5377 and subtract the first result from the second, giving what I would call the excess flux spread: -0.05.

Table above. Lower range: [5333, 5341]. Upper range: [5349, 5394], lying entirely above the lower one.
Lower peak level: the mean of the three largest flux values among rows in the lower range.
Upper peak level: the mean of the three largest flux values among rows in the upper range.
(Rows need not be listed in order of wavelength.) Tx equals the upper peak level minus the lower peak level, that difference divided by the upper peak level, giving 0.034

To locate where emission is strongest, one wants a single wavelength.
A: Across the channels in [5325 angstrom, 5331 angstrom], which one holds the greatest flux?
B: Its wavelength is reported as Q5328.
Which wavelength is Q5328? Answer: 5325.87 angstrom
